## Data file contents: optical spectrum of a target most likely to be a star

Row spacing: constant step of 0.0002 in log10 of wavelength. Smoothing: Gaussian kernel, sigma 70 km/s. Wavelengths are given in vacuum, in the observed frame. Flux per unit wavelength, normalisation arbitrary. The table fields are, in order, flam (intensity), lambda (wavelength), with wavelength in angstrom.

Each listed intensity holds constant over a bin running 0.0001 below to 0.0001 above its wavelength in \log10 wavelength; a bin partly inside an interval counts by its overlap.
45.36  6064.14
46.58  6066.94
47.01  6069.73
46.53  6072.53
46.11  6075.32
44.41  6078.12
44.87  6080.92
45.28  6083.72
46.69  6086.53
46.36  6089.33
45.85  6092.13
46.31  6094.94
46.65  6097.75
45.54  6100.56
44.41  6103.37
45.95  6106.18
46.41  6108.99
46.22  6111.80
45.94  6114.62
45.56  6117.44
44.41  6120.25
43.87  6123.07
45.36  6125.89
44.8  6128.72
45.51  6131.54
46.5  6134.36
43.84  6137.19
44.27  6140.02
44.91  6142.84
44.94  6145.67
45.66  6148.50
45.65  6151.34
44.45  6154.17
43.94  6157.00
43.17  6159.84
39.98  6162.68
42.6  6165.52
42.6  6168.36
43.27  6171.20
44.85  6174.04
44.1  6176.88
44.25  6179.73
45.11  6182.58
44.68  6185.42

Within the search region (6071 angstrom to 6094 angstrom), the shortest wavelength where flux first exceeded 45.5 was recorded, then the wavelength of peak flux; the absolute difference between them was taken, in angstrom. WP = 14.0 angstrom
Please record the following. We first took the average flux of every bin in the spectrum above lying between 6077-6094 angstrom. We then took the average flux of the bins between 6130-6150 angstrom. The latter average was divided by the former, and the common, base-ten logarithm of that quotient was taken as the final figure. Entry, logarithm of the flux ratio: -0.005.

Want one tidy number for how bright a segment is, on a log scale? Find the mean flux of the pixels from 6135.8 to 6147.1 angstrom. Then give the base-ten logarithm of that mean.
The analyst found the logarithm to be 1.65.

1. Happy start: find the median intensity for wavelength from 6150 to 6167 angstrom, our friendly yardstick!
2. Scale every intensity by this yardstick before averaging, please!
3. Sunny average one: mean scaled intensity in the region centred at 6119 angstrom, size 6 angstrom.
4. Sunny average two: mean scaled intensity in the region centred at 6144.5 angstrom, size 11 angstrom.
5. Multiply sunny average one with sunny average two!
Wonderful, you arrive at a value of 1.07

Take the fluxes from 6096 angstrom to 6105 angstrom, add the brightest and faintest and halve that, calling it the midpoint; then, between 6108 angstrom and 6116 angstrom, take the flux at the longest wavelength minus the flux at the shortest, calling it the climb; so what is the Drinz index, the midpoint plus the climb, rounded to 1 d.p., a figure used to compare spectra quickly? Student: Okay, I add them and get 45.1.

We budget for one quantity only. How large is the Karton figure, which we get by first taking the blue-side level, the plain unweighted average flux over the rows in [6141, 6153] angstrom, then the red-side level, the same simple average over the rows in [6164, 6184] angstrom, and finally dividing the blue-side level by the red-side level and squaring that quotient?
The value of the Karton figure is 1.07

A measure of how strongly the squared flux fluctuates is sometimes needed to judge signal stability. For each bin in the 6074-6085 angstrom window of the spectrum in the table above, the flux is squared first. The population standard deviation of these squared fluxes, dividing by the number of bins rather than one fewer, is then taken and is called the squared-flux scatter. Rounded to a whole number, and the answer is 57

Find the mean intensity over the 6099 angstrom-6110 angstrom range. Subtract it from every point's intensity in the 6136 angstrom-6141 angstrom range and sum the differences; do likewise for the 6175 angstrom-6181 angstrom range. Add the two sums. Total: -5.8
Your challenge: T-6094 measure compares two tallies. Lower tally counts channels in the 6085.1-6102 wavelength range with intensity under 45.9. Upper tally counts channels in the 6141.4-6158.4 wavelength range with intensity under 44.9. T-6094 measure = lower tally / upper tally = 1.00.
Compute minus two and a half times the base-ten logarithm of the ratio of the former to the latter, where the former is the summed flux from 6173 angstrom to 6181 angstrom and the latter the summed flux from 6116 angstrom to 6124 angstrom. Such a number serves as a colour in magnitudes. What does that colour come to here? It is 0.01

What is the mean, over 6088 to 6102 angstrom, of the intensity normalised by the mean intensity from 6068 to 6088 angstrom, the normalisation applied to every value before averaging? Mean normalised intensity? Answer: 1.01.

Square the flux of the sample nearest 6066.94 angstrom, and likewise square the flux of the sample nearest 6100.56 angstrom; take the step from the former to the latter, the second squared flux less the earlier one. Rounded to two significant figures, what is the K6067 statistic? -96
